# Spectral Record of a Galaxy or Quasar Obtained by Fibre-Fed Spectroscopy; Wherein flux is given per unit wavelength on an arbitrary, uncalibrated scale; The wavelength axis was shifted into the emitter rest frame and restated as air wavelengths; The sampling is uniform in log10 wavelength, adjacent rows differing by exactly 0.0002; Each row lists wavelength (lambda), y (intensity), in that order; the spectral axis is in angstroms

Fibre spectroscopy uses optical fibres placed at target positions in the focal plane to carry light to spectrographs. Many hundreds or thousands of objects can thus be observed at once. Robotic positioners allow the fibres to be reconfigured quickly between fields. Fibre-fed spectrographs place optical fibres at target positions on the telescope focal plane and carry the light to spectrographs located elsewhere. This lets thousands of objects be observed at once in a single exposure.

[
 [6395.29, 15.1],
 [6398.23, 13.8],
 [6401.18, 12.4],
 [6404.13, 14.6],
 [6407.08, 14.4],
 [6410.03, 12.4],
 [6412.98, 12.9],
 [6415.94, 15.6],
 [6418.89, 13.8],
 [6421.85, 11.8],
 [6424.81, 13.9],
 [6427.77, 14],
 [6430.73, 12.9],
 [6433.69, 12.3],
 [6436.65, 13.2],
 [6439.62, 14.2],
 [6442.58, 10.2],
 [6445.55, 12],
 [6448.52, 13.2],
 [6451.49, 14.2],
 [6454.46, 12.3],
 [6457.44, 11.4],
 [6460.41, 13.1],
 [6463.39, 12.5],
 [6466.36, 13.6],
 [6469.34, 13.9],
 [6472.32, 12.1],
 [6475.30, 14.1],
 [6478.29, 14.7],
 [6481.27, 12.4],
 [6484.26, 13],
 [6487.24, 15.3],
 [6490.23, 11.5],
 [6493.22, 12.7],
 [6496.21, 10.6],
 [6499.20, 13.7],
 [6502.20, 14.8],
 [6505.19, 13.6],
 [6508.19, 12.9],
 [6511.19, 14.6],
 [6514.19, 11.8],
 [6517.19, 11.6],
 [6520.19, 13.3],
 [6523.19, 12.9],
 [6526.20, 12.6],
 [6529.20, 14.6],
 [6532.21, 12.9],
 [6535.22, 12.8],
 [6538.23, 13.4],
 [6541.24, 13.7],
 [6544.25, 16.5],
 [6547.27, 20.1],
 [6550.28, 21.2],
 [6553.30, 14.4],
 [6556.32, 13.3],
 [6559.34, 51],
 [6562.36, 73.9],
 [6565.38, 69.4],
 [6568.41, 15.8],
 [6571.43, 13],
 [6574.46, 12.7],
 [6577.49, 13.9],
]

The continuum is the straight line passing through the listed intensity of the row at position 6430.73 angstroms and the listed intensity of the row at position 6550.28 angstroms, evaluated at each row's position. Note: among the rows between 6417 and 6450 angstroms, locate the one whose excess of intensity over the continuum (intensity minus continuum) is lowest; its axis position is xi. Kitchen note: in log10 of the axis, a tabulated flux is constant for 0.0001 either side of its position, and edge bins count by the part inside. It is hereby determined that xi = 6442.58 angstroms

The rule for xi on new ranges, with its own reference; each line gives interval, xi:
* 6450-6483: 6481.27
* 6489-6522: 6517.19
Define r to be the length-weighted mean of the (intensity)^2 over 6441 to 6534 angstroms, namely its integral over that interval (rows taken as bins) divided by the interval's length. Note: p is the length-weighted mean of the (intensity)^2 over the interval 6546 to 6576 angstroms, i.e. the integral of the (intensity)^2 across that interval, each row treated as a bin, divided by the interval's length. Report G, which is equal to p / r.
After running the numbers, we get 8.7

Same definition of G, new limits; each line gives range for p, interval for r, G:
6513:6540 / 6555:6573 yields 0.1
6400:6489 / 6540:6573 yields 0.1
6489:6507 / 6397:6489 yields 0.9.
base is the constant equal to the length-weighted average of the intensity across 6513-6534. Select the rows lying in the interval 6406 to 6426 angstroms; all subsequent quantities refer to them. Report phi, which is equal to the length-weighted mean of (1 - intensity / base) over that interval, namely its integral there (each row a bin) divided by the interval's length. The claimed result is -0.05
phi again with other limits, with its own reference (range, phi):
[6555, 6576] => -1.79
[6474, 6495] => -0.04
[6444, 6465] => 0.01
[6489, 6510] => 0.00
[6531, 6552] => -0.23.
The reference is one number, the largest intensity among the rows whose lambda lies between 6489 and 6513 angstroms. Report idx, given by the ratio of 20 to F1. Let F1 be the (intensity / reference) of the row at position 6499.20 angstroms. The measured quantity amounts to 21.6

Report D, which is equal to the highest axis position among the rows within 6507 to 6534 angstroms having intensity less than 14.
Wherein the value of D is 6532.21 angstroms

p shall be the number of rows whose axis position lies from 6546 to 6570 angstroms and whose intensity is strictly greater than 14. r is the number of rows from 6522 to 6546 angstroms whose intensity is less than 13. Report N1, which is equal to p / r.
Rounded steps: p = 7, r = 4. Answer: 1.75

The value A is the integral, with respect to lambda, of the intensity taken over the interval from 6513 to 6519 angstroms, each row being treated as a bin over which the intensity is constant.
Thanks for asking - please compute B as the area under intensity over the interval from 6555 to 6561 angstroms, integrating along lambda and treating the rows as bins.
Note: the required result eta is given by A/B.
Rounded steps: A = 71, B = 203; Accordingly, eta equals 0.35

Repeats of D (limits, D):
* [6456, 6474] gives 6472.32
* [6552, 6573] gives 6571.43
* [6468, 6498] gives 6496.21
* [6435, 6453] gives 6448.52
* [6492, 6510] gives 6508.19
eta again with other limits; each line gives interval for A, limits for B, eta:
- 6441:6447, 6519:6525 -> 0.85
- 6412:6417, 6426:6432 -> 0.88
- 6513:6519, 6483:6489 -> 0.84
